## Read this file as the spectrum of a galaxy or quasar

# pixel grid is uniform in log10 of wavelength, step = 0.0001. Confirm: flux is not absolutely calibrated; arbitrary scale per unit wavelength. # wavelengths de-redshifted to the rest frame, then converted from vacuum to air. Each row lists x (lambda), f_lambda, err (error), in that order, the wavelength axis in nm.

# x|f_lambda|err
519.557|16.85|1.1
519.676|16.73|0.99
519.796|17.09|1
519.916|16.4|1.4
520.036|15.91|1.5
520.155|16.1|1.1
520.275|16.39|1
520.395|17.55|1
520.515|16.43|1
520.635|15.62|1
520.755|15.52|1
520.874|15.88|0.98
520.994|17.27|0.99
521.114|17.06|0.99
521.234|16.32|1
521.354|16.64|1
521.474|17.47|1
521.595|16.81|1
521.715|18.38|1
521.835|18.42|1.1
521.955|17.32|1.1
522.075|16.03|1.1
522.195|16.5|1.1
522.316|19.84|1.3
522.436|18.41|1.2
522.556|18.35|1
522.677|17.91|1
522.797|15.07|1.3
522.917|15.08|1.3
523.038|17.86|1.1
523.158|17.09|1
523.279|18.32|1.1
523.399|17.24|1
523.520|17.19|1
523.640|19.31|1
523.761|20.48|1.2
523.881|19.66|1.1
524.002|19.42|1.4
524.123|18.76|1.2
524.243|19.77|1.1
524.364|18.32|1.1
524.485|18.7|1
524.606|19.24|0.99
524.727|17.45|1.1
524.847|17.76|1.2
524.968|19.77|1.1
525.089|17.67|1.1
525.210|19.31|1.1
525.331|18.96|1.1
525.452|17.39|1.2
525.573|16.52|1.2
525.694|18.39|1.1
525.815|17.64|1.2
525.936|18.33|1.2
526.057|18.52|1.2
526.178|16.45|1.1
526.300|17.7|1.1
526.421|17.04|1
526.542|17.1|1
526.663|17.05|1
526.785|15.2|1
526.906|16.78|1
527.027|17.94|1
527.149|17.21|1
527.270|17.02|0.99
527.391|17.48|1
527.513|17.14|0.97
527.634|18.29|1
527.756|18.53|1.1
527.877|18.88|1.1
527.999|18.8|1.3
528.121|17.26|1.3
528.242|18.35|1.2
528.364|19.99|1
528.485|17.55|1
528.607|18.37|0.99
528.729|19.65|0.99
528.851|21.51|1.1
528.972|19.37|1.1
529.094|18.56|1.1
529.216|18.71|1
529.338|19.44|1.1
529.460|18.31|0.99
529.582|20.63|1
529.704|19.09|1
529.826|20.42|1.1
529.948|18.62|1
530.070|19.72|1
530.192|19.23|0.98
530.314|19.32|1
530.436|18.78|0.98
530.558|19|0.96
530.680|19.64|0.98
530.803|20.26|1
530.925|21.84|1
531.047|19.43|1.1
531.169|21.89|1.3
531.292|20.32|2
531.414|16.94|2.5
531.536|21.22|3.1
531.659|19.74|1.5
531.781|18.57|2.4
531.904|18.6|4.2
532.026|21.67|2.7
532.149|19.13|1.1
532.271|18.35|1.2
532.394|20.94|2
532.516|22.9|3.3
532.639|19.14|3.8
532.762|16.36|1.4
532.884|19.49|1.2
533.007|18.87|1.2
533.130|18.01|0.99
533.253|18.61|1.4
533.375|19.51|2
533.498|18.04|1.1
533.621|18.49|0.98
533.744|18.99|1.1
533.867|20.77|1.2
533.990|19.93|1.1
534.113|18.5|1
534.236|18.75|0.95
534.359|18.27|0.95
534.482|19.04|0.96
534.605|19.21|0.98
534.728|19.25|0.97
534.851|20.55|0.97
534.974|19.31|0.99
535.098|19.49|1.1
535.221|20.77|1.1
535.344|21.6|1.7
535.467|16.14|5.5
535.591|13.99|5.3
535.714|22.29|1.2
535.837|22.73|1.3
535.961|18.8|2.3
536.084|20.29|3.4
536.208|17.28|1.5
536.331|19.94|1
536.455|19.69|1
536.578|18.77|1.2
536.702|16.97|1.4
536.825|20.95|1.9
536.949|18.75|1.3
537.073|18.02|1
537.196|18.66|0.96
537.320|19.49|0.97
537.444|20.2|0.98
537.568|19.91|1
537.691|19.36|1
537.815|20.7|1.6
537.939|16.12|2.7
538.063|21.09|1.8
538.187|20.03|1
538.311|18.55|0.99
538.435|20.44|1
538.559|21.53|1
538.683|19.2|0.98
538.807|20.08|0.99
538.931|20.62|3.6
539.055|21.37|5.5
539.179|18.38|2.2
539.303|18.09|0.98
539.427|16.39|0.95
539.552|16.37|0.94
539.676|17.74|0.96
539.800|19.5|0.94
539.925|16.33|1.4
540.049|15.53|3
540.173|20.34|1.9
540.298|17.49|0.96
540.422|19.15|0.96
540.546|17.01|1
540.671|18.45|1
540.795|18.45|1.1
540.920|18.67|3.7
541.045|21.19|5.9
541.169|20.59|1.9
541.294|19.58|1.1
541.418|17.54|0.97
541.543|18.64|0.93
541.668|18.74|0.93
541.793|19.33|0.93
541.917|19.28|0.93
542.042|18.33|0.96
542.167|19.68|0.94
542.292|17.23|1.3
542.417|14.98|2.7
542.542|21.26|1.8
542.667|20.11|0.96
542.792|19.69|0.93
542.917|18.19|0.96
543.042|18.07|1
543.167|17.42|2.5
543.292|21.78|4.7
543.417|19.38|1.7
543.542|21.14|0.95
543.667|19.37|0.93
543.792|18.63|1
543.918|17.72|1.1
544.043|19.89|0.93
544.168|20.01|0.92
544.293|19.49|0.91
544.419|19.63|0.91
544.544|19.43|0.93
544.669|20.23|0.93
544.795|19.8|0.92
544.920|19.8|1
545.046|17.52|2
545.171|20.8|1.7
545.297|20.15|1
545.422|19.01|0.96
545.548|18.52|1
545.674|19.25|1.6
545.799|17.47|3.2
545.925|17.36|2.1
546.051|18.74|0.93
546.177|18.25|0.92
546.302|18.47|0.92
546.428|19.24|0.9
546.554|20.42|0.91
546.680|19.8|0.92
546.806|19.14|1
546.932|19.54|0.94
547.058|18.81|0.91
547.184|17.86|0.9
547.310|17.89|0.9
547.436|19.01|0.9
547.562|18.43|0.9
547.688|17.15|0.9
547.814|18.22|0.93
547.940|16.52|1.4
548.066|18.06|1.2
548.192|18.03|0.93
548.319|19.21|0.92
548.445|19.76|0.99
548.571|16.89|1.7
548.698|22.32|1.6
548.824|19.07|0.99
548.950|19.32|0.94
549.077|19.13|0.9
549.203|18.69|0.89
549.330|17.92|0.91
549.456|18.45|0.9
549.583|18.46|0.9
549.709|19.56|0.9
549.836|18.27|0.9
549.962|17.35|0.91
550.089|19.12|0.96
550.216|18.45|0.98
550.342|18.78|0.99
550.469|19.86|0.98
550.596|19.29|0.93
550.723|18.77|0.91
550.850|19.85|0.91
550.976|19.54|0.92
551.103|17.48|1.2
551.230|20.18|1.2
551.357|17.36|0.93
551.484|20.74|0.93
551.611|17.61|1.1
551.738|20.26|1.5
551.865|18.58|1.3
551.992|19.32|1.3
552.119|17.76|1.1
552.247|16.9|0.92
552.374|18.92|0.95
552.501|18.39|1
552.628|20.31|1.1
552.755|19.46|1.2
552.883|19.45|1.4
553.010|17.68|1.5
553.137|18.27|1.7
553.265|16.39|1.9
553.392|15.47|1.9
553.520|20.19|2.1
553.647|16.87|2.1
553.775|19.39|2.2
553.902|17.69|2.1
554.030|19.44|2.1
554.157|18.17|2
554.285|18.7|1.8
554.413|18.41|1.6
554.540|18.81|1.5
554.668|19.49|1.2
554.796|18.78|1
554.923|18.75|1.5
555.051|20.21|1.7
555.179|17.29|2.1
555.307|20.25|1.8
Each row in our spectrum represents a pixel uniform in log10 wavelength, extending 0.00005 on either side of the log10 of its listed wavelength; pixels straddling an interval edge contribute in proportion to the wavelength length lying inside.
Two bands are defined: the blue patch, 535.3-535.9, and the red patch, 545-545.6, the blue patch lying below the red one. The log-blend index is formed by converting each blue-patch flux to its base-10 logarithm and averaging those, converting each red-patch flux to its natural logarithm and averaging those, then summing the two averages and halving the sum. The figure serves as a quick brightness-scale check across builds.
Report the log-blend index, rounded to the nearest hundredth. 2.12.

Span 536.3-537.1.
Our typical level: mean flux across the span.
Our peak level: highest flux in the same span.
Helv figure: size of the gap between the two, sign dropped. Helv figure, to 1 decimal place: 1.9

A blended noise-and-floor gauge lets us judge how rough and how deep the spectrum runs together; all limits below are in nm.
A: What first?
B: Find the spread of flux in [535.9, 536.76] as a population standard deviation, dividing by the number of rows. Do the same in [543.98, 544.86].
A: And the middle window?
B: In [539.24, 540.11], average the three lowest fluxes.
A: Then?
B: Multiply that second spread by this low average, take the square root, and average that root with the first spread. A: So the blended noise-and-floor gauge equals 1.6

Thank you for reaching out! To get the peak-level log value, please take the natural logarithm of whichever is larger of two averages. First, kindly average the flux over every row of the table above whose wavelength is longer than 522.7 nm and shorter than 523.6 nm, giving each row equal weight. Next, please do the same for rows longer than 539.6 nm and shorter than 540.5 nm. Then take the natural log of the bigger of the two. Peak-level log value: 2.89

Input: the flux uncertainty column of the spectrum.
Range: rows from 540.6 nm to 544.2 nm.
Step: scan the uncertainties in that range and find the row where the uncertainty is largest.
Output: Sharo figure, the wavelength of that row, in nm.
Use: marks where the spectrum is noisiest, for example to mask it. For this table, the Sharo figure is 541.045 nm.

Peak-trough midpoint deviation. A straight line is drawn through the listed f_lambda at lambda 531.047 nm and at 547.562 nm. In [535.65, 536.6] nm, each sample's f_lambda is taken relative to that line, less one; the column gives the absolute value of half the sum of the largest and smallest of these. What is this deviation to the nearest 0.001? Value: 0.046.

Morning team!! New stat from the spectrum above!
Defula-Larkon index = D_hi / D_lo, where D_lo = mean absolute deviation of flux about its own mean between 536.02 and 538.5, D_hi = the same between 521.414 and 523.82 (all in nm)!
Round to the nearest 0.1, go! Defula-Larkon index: 1.0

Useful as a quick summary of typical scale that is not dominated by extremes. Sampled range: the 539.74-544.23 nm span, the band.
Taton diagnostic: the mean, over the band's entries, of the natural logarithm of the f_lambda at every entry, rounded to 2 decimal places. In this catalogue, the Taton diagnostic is 2.93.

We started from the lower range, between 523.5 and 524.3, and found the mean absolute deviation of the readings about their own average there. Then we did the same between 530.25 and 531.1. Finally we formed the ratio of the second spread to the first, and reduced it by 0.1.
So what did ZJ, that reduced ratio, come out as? 0.9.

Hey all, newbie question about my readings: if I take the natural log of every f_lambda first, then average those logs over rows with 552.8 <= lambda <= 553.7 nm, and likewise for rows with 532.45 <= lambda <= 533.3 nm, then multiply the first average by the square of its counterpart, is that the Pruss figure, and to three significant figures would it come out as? 24.9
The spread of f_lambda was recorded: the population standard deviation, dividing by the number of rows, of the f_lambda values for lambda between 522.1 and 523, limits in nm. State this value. 1.68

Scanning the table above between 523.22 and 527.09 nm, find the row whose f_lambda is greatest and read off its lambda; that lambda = 523.761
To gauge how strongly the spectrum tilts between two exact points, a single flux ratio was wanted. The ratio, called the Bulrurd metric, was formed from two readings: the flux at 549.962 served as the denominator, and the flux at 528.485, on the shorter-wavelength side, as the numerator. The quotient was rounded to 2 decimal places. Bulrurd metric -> 1.01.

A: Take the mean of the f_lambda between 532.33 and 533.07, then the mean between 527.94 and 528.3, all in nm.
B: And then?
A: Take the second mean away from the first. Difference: 1.5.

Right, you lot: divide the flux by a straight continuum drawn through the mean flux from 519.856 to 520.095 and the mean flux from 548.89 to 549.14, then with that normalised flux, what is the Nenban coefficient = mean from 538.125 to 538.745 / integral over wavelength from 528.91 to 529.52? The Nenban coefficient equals 1.64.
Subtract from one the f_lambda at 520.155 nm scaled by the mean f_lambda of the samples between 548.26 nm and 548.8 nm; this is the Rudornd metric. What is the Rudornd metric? 0.18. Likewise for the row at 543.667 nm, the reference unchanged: 0.01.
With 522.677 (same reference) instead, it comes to 0.08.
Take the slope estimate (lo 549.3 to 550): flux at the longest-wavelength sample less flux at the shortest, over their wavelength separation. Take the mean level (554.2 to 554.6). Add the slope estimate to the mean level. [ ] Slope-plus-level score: 17.7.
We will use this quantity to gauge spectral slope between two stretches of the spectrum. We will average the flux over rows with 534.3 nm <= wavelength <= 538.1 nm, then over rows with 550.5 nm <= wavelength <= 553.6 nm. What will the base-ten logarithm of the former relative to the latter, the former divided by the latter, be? 0.01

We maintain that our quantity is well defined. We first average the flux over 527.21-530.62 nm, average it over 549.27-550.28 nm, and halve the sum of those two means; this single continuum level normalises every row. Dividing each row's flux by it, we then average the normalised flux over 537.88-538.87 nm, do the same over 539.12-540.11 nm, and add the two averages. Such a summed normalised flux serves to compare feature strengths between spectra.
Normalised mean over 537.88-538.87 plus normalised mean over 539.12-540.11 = 1.98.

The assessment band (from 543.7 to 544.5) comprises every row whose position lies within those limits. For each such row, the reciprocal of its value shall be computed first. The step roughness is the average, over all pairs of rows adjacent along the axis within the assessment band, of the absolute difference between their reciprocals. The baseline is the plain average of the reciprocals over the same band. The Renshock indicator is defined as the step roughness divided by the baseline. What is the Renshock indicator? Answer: 0.04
